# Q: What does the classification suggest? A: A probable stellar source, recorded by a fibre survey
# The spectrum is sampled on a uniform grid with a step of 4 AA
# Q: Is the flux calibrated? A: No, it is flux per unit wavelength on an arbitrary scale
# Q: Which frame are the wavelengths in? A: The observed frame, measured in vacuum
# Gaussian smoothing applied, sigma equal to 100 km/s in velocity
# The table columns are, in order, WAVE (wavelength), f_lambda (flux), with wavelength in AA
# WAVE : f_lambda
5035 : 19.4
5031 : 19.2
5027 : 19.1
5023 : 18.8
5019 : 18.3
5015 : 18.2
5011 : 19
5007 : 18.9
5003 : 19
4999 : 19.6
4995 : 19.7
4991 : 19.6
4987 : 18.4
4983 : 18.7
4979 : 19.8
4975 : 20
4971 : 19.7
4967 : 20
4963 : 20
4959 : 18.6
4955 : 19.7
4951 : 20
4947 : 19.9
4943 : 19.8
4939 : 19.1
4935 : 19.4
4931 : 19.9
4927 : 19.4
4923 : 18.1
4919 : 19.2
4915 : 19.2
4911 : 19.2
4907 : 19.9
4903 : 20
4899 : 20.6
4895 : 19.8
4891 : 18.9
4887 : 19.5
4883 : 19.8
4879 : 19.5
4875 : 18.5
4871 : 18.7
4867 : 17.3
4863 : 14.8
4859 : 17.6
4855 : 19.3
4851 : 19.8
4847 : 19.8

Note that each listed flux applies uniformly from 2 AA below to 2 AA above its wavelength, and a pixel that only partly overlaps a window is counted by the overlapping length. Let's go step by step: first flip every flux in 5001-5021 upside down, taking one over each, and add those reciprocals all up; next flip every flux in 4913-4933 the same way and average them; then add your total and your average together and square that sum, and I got 0.102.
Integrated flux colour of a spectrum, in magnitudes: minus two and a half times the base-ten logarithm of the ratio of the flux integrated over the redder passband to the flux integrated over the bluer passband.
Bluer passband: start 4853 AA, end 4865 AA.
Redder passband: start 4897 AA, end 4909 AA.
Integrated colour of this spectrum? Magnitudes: -0.171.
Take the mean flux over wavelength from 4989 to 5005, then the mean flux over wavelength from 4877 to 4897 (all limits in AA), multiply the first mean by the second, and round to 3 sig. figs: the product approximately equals 380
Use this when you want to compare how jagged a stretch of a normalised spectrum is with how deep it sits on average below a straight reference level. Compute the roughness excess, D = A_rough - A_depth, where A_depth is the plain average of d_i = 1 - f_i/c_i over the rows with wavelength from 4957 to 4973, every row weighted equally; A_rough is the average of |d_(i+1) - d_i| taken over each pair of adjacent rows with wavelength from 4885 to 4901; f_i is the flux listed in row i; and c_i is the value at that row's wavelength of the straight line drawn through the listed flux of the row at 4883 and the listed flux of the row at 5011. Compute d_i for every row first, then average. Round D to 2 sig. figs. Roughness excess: 0.054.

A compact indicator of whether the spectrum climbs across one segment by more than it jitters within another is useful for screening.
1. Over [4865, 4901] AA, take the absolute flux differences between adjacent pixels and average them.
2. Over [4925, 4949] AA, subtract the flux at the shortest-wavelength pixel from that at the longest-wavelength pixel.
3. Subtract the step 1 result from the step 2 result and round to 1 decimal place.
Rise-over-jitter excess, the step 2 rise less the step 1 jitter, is -0.2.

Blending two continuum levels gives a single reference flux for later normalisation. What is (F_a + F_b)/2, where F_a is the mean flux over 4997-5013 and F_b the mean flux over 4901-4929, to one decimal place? 19.2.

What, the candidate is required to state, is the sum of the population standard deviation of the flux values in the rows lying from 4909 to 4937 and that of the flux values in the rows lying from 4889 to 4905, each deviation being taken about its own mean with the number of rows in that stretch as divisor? 1.11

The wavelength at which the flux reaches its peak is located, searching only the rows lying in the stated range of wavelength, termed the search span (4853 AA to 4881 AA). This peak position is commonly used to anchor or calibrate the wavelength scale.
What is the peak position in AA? 4879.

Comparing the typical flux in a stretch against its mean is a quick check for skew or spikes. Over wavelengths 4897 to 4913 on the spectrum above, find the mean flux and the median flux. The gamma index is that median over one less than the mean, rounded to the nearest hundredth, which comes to 1.05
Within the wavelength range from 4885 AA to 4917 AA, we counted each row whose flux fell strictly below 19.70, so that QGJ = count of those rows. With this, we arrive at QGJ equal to 4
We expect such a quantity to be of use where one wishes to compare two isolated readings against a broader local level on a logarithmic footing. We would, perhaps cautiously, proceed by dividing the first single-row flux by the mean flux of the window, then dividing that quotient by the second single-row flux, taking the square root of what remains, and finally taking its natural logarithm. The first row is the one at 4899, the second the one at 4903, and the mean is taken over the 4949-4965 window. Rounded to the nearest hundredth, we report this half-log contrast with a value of -1.47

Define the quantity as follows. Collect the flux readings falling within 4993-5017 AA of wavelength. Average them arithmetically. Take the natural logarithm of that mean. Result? 2.95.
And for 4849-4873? 2.89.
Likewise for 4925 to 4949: 2.97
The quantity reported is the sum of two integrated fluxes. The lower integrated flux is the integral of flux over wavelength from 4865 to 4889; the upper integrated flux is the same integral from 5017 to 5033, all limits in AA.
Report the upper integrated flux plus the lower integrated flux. 755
